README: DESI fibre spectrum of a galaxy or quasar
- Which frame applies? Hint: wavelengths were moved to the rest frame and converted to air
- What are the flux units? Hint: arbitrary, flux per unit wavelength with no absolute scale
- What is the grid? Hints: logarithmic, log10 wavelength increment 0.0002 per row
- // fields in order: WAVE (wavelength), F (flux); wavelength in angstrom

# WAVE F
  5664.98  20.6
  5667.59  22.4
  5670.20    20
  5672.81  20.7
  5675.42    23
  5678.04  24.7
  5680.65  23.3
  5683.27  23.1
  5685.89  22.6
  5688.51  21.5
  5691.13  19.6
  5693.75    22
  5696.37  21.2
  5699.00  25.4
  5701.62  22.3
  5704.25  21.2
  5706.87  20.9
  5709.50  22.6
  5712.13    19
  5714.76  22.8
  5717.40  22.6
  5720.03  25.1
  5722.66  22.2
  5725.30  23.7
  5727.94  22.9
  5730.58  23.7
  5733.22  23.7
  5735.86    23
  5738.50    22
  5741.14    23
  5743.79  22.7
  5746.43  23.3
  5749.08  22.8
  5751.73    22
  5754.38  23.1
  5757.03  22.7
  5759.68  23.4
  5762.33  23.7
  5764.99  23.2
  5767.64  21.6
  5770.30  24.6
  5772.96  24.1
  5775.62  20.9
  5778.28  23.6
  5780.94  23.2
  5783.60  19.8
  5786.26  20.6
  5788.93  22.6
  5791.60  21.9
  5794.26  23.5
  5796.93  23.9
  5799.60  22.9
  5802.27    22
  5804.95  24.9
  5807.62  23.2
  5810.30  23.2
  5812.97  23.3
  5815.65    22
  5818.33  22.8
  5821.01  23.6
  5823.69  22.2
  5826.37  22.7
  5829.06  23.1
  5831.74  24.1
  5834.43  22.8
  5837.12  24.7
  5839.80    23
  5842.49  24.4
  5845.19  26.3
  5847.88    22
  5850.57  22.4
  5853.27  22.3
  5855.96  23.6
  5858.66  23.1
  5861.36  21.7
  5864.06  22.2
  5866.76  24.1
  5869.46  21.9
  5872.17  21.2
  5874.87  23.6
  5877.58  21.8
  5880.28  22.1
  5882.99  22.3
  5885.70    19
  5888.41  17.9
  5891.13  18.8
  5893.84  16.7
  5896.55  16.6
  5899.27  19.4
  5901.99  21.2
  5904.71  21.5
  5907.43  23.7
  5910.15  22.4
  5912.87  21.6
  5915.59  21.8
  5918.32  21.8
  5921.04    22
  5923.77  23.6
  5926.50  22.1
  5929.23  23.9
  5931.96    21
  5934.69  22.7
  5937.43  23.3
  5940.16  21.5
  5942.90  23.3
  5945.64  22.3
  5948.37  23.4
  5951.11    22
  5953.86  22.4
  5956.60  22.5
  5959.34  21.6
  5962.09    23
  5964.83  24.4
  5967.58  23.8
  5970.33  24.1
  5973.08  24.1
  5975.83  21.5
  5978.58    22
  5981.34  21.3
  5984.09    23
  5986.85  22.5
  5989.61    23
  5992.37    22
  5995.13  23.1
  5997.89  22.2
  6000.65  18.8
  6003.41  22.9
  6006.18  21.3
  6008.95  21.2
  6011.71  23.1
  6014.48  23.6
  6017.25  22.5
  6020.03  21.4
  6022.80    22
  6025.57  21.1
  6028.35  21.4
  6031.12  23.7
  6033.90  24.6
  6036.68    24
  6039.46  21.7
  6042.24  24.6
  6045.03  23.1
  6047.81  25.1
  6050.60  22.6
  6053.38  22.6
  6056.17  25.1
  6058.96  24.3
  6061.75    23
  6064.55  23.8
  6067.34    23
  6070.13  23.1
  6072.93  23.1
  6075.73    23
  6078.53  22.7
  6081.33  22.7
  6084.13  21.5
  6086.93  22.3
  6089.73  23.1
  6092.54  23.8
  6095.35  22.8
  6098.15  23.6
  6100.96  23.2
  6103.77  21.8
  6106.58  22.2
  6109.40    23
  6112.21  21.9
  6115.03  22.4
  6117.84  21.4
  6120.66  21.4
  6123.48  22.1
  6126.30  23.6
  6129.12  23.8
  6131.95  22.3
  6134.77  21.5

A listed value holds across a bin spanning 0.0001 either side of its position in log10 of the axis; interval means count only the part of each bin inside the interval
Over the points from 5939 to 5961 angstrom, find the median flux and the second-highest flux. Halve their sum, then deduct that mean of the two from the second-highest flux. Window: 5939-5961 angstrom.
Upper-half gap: 0.5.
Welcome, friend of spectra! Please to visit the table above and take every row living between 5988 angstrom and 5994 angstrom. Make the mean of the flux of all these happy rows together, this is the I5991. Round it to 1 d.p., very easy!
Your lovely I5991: 22.5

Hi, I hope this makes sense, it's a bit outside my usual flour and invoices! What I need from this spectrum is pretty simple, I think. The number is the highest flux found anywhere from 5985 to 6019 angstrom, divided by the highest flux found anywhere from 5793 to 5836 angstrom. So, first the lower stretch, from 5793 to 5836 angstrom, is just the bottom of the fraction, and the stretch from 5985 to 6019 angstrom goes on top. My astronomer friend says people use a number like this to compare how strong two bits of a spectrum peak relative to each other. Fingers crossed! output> 0.95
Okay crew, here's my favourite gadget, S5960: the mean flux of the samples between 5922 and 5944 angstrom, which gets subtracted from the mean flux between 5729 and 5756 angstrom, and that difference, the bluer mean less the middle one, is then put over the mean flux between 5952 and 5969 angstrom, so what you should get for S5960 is 0.01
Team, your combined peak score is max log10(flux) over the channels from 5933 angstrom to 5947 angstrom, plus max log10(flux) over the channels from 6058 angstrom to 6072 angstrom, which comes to 2.75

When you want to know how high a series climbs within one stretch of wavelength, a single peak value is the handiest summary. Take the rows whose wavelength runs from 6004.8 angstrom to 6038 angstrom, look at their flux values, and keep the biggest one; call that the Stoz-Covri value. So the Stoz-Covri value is 24.6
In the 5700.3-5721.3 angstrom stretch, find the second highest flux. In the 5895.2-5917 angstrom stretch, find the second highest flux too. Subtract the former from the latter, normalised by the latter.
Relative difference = -0.018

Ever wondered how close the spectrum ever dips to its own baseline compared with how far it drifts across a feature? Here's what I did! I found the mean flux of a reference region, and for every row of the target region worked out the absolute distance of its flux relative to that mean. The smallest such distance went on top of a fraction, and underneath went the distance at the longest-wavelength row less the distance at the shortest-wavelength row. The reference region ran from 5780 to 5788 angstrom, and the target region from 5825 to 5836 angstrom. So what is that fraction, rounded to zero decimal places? 15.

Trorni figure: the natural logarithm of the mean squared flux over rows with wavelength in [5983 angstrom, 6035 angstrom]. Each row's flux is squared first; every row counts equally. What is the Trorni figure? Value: 6.21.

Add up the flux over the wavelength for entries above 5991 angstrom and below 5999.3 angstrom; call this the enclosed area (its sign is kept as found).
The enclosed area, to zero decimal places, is 186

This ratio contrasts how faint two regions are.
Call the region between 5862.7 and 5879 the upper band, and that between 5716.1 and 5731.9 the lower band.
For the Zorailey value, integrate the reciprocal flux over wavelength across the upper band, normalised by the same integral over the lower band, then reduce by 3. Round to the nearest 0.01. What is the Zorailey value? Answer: -1.93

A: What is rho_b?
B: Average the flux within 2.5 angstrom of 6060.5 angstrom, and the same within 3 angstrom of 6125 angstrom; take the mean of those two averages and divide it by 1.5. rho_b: 15.5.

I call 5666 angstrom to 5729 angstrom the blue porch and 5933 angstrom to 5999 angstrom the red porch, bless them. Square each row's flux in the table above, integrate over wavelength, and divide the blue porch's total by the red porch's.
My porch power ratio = 0.92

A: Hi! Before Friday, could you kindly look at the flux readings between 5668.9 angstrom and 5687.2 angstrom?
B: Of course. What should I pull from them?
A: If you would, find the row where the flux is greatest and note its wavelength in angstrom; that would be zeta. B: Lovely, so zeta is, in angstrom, 5678.04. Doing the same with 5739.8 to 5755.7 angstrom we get 5746.43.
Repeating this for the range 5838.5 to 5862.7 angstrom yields 5845.19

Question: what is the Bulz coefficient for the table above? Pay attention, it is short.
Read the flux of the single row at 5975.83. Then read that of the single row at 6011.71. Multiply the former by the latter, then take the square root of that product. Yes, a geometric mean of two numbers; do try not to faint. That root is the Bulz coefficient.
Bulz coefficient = 22.3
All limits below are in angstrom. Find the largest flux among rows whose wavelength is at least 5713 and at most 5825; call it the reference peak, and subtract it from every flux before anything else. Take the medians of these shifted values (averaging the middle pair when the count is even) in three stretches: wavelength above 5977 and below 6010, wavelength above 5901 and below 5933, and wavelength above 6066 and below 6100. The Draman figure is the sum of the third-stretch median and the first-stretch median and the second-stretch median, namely -8.3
